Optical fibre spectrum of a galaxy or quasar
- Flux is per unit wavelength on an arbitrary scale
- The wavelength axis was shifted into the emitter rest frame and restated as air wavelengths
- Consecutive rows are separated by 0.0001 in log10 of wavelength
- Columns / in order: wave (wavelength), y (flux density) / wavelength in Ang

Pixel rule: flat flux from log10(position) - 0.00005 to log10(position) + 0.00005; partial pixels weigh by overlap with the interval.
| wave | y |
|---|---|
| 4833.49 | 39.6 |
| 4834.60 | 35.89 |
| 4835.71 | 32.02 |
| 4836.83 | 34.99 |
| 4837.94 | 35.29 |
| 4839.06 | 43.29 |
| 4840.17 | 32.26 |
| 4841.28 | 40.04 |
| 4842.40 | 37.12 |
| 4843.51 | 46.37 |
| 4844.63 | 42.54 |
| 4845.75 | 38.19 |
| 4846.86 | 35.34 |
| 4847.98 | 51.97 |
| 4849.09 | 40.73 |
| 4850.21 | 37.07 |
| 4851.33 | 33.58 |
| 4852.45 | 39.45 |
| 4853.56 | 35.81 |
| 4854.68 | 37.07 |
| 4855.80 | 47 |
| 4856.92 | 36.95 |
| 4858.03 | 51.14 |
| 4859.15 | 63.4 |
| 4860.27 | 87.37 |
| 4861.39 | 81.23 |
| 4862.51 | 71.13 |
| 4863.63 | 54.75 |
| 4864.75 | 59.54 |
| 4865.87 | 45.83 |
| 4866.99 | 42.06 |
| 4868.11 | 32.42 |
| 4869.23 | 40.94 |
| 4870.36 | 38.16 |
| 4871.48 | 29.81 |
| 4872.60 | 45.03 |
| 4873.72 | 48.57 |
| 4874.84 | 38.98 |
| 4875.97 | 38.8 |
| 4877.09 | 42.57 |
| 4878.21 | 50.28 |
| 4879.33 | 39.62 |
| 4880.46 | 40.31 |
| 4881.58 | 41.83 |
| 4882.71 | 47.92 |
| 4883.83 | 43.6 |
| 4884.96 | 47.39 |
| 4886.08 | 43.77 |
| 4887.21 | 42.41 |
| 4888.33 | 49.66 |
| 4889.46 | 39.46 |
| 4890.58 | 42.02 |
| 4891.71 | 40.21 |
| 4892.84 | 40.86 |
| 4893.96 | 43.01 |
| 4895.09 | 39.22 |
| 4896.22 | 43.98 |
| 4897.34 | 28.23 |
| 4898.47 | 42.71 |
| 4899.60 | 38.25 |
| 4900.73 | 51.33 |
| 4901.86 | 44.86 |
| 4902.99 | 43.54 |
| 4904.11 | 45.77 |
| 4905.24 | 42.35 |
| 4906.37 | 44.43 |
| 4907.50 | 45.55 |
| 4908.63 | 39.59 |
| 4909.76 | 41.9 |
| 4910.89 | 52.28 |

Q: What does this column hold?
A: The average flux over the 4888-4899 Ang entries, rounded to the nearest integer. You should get 41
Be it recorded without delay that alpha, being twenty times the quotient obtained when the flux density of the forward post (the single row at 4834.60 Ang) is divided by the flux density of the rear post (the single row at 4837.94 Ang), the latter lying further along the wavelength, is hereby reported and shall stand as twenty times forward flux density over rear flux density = 20.3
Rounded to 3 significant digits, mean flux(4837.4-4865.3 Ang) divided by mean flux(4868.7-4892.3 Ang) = 1.11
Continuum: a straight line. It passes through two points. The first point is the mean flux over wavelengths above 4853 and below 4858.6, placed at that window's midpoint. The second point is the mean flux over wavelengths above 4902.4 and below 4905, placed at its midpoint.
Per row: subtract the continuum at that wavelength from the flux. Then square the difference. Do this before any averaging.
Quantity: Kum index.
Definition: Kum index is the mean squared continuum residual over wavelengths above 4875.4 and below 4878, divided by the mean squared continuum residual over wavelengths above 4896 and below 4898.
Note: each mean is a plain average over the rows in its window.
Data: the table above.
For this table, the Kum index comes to 0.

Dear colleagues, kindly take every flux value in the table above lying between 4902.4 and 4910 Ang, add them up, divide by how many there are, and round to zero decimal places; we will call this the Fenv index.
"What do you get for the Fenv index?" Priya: 43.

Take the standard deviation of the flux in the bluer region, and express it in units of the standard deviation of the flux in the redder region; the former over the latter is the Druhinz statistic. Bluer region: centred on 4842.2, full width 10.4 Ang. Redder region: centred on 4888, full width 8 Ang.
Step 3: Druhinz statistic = 1.2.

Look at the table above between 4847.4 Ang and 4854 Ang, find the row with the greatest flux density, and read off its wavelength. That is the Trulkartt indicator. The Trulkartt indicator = 4847.98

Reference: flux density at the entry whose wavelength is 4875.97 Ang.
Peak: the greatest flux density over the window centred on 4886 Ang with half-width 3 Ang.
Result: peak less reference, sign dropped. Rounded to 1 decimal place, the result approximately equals 10.9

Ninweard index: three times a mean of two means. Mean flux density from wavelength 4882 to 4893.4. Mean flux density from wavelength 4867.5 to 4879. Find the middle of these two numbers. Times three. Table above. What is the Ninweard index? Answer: 126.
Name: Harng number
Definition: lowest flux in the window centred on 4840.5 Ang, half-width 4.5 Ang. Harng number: 32.26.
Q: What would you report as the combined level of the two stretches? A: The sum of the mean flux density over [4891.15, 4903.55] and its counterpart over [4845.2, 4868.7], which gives 90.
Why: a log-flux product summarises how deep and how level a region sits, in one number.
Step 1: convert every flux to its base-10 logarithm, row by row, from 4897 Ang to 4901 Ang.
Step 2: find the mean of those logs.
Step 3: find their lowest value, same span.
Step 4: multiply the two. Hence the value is 2.31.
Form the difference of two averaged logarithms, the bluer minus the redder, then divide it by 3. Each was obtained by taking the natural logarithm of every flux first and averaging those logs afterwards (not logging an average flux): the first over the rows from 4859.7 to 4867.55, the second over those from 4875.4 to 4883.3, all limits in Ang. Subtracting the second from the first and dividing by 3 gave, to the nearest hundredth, 0.12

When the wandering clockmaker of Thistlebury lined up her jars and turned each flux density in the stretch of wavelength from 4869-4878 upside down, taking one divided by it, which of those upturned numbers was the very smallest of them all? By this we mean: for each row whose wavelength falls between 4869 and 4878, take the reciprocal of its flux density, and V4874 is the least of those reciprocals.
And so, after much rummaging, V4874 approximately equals 0.0206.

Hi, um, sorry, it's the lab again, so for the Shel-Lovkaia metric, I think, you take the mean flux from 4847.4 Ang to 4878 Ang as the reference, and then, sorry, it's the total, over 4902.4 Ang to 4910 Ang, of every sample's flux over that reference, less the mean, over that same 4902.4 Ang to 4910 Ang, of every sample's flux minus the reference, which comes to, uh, 10.2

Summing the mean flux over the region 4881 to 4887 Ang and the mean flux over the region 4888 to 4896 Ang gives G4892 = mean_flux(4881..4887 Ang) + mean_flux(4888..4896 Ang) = 87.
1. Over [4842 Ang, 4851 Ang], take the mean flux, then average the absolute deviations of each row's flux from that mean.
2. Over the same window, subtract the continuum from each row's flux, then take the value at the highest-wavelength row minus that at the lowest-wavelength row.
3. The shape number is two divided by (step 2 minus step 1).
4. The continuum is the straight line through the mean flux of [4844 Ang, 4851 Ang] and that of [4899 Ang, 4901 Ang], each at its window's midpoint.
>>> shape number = -0.4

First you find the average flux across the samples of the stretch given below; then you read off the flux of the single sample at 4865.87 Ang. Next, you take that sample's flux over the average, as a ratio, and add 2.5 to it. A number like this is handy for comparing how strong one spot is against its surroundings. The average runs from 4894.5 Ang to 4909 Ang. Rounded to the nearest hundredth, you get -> 3.58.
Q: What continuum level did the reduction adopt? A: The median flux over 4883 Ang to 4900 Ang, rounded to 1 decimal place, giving 42.4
